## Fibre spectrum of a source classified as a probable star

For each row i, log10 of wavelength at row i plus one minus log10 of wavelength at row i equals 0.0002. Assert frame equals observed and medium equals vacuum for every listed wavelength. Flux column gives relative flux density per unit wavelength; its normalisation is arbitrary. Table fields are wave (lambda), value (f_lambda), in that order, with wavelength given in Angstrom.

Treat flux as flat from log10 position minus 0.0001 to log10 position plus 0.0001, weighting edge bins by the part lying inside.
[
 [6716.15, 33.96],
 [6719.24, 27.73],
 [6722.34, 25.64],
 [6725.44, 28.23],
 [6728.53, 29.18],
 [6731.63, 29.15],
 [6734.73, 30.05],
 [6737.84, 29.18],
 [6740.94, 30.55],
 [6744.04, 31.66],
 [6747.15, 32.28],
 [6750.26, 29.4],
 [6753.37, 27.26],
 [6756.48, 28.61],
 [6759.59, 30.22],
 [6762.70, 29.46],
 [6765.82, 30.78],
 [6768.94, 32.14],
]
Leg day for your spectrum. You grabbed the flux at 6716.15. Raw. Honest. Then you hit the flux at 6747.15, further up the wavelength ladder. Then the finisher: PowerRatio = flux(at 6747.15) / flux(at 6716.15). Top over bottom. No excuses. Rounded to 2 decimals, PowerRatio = 0.95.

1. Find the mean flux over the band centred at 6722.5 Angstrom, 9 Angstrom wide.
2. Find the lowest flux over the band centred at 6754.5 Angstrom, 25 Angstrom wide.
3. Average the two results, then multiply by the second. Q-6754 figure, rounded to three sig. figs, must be 742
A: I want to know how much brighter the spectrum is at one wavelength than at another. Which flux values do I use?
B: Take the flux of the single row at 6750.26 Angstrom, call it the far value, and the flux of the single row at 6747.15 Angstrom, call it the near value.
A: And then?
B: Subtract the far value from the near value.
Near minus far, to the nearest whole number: 3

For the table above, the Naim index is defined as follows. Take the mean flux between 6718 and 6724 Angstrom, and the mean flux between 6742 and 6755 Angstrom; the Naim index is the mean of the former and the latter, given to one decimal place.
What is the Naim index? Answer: 28.4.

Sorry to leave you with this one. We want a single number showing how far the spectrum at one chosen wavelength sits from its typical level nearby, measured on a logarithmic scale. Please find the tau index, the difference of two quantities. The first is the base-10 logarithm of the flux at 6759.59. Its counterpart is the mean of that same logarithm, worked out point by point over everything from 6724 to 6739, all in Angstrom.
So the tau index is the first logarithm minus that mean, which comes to 0.016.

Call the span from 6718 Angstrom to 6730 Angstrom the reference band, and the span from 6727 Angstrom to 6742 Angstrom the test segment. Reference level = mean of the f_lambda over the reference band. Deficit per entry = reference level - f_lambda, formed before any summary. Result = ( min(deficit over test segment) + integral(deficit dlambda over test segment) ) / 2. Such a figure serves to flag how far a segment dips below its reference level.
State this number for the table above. -16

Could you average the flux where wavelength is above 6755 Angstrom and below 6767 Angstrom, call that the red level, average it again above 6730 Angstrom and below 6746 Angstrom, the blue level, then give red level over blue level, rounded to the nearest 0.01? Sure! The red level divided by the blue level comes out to 0.99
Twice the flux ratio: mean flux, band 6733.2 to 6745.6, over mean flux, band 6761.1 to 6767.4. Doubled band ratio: 2.02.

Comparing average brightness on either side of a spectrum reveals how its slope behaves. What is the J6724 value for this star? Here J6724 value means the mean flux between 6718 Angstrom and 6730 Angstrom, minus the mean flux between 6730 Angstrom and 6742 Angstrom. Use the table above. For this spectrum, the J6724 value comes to -2.0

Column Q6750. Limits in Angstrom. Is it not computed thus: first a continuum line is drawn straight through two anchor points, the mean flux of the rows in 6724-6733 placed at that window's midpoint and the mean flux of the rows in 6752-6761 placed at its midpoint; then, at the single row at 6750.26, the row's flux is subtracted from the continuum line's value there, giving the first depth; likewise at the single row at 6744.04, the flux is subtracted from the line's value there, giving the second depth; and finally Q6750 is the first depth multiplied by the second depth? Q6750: 1.9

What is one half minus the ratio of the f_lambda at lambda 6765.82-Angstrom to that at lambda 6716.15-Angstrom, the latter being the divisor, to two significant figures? -0.41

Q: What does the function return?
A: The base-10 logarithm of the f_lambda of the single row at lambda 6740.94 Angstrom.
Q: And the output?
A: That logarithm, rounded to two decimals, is 1.49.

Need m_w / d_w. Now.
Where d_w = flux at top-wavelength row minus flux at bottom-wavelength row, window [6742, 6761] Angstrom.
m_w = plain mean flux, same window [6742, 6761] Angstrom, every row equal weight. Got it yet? -21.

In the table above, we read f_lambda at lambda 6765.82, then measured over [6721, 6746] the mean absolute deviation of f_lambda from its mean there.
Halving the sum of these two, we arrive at 16.0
